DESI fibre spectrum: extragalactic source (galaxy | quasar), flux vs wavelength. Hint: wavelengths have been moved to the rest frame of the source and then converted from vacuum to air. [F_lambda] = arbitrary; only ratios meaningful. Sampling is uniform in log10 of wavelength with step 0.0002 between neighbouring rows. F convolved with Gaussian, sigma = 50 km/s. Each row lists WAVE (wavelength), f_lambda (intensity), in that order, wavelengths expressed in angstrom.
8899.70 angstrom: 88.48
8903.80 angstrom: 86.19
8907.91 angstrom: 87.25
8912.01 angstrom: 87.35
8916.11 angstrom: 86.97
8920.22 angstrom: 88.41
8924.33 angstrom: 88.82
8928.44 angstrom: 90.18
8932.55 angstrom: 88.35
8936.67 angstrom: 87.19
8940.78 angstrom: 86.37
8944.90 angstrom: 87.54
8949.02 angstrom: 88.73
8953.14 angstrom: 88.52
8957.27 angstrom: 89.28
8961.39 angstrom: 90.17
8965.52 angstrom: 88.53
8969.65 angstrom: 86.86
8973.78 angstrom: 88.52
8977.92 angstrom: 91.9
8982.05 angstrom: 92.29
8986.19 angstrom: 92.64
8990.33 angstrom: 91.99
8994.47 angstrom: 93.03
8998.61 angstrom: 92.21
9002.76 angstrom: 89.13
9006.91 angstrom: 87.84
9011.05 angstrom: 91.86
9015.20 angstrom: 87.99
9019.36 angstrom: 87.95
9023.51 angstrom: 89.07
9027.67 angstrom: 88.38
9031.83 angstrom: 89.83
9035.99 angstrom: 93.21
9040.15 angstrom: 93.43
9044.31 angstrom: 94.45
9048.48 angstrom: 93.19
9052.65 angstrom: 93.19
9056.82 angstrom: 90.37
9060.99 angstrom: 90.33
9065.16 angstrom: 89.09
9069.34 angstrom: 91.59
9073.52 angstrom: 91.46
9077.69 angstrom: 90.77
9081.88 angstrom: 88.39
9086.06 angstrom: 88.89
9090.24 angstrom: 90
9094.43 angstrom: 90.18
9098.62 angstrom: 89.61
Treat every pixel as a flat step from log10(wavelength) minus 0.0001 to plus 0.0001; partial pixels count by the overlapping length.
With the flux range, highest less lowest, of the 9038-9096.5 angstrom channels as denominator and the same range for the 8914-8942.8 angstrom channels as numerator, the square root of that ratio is 0.79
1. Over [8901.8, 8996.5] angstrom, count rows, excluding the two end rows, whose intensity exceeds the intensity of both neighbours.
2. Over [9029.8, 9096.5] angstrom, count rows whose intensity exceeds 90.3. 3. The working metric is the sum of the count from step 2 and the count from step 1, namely 15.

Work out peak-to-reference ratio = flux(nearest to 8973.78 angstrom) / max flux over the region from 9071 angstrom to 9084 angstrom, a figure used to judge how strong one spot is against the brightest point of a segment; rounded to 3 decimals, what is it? 0.968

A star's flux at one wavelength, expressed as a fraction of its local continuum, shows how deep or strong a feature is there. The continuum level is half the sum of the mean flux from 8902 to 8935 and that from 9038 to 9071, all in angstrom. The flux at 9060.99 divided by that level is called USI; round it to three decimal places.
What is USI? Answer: 1.004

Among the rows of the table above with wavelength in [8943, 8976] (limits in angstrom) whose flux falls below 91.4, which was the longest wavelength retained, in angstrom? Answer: 8973.78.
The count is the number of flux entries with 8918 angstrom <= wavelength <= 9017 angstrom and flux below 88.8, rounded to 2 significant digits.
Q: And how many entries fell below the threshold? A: 12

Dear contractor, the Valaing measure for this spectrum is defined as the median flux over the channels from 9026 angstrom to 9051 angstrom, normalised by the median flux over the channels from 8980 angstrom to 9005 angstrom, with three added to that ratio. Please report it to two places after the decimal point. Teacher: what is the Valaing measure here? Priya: 4.01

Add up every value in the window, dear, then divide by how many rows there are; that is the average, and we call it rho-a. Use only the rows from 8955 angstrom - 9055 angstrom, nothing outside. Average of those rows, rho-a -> 90.7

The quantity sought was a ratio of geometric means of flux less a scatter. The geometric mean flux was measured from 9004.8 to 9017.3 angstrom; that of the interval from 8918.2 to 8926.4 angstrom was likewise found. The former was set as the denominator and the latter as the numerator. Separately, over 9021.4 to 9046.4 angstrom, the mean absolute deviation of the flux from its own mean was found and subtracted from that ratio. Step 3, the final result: -1.31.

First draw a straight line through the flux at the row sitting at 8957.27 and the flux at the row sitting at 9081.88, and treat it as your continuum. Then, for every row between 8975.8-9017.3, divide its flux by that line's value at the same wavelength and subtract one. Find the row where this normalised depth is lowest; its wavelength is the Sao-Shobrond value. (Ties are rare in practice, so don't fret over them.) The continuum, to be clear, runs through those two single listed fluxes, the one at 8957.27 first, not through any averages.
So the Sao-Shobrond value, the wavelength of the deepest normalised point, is 9006.91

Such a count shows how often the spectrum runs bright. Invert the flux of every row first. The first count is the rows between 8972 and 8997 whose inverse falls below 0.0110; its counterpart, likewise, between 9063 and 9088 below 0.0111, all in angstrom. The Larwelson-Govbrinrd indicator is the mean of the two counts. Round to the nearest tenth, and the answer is 4.0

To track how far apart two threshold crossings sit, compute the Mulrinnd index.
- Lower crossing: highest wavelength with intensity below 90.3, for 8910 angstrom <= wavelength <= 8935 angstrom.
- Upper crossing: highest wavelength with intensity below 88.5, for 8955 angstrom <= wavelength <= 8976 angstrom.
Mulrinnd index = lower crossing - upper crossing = -37.1 angstrom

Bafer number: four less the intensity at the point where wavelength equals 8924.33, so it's -84.8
